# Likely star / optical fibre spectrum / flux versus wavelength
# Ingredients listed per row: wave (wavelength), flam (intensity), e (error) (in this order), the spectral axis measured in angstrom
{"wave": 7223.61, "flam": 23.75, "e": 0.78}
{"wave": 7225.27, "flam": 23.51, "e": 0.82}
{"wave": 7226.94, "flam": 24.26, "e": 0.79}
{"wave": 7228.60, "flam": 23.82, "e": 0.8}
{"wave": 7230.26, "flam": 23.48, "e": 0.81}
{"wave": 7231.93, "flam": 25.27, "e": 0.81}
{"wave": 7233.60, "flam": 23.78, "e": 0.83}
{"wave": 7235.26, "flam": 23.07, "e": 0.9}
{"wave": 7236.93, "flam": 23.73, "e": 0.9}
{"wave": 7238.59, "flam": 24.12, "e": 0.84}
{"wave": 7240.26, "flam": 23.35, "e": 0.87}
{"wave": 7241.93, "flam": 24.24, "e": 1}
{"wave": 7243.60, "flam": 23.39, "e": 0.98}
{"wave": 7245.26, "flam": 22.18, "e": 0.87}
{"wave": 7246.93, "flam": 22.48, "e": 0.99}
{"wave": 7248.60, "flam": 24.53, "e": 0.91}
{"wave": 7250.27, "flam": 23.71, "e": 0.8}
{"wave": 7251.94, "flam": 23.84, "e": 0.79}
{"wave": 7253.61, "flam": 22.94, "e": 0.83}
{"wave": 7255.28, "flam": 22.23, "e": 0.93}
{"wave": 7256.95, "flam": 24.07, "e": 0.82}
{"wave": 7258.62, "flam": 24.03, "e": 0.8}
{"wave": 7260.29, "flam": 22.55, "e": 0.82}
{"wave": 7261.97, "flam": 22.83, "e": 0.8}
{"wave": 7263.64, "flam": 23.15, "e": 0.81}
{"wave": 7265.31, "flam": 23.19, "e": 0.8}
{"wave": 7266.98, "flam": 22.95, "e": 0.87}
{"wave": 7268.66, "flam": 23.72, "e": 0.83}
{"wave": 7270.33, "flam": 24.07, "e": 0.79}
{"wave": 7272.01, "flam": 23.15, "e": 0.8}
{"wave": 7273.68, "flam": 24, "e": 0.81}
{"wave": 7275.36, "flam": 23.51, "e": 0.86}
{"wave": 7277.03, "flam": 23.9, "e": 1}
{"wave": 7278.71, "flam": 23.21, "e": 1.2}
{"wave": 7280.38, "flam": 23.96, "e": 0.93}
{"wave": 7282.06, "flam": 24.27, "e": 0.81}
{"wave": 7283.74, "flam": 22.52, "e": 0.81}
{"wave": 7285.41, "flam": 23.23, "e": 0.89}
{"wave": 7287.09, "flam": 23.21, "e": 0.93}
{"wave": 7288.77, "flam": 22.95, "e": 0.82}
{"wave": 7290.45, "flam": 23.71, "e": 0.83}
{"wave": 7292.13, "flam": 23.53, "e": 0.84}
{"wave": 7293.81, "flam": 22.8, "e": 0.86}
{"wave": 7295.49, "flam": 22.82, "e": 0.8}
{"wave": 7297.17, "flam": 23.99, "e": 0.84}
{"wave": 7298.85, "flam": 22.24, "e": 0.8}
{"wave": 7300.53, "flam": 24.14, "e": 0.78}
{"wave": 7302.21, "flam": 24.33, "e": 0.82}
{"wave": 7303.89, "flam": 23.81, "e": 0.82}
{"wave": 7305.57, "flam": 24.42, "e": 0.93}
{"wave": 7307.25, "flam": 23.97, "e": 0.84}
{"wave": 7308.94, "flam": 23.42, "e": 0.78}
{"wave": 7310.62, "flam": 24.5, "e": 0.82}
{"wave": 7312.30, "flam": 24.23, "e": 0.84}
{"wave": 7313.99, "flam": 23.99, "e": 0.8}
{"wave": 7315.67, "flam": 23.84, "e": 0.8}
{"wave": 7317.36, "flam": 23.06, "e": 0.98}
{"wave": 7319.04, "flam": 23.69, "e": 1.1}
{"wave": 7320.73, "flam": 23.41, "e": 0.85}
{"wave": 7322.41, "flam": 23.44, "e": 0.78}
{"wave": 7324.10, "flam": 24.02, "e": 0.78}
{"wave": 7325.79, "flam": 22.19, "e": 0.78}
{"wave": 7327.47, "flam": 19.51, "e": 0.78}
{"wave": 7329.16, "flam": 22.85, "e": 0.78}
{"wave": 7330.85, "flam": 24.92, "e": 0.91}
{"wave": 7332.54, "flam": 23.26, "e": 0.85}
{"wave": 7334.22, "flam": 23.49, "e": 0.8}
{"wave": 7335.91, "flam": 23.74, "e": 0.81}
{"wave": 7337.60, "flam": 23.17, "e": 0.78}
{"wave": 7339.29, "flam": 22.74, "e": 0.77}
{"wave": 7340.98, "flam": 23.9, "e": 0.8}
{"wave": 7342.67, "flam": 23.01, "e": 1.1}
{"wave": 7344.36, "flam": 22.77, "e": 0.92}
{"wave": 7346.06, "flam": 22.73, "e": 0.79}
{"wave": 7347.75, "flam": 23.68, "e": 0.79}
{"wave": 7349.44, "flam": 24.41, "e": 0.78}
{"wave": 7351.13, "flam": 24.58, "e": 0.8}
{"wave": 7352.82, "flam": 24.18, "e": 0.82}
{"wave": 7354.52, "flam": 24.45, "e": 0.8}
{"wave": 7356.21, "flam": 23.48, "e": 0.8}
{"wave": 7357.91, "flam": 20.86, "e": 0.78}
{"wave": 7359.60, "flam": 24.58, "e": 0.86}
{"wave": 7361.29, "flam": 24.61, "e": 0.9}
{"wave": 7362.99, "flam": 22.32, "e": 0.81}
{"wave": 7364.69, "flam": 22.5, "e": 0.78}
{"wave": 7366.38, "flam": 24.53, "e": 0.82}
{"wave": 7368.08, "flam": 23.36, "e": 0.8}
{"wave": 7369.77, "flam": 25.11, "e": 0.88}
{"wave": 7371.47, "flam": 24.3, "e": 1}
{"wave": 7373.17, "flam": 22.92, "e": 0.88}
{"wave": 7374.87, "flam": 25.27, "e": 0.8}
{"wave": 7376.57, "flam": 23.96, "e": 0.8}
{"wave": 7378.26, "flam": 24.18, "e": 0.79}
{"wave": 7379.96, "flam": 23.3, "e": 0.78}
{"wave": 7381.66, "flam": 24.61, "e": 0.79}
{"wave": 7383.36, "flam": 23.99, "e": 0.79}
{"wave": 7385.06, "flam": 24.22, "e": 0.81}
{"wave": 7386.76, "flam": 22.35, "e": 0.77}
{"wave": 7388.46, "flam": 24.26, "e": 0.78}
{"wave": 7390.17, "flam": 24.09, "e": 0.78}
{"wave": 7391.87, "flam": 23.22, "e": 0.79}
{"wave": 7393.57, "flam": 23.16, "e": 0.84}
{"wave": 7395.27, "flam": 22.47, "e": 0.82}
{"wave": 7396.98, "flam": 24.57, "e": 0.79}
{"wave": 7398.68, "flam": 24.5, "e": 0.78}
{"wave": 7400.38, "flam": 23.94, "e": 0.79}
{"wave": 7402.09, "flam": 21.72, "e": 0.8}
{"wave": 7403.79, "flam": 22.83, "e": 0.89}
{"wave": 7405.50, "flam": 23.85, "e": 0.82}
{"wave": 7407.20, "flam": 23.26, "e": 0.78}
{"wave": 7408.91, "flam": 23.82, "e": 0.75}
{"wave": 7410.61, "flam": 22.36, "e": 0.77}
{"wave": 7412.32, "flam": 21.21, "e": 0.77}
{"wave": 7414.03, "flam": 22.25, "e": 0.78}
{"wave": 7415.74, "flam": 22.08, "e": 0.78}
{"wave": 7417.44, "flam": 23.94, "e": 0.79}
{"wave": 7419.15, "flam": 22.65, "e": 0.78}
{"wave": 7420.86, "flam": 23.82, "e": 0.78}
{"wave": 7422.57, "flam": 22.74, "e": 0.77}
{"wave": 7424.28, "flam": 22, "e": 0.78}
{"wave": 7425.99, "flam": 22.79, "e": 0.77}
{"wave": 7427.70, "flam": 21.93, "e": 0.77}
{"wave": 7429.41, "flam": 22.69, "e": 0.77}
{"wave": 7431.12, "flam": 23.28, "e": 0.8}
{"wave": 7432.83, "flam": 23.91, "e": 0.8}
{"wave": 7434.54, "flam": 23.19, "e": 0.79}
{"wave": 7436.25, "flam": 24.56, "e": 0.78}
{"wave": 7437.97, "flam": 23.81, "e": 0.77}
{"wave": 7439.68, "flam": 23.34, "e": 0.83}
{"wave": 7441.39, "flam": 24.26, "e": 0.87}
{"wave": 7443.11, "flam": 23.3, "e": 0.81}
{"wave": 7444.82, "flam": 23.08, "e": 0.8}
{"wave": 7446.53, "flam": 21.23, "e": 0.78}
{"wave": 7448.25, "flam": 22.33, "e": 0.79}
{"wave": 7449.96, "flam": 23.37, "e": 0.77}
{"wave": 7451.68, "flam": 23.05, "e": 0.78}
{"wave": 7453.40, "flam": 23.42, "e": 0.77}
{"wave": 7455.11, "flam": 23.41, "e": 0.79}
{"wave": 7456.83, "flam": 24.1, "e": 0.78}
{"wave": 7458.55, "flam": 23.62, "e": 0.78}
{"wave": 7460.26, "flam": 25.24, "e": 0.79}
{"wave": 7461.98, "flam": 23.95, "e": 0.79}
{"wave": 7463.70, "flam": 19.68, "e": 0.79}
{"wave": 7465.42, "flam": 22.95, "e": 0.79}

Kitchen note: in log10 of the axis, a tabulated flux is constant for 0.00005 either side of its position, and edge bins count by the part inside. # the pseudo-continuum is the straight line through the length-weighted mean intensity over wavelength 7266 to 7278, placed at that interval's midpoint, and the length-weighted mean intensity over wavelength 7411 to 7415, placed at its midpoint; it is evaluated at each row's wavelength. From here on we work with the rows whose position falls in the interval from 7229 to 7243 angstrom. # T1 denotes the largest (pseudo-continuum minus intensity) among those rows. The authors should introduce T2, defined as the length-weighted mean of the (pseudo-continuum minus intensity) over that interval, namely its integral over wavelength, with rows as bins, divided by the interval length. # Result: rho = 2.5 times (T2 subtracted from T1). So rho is 2.02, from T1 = 1.00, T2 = 0.19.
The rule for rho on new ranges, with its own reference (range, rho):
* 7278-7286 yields 2.26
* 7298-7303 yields 3.36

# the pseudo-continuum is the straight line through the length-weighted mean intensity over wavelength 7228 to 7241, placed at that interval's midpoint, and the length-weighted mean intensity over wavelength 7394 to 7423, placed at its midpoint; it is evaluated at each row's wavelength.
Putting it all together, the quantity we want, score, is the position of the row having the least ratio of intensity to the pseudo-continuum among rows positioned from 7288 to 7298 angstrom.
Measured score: 7293.81 angstrom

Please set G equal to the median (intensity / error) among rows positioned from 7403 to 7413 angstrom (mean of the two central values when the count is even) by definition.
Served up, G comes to 29.1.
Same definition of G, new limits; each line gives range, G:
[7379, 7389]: 30.1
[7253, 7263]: 28.1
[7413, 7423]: 29.3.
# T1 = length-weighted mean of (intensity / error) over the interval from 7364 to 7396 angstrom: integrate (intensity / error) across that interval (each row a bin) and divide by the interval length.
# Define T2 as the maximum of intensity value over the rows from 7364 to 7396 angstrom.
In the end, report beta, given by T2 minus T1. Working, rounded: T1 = 29.3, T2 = 25.27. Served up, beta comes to -4.0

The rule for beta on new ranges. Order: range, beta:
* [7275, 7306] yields -2.8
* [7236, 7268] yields -2.6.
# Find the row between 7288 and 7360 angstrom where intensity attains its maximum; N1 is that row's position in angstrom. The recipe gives 7330.85 angstrom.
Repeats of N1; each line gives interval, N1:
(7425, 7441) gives 7436.25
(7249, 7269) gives 7256.95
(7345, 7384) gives 7374.87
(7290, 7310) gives 7305.57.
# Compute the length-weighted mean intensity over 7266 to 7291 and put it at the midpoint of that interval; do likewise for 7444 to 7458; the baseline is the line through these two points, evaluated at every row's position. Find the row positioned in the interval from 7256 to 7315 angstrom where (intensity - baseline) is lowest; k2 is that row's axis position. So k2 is 7298.85 angstrom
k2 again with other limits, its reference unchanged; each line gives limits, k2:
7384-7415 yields 7412.32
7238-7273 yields 7245.26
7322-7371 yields 7327.47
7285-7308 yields 7298.85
